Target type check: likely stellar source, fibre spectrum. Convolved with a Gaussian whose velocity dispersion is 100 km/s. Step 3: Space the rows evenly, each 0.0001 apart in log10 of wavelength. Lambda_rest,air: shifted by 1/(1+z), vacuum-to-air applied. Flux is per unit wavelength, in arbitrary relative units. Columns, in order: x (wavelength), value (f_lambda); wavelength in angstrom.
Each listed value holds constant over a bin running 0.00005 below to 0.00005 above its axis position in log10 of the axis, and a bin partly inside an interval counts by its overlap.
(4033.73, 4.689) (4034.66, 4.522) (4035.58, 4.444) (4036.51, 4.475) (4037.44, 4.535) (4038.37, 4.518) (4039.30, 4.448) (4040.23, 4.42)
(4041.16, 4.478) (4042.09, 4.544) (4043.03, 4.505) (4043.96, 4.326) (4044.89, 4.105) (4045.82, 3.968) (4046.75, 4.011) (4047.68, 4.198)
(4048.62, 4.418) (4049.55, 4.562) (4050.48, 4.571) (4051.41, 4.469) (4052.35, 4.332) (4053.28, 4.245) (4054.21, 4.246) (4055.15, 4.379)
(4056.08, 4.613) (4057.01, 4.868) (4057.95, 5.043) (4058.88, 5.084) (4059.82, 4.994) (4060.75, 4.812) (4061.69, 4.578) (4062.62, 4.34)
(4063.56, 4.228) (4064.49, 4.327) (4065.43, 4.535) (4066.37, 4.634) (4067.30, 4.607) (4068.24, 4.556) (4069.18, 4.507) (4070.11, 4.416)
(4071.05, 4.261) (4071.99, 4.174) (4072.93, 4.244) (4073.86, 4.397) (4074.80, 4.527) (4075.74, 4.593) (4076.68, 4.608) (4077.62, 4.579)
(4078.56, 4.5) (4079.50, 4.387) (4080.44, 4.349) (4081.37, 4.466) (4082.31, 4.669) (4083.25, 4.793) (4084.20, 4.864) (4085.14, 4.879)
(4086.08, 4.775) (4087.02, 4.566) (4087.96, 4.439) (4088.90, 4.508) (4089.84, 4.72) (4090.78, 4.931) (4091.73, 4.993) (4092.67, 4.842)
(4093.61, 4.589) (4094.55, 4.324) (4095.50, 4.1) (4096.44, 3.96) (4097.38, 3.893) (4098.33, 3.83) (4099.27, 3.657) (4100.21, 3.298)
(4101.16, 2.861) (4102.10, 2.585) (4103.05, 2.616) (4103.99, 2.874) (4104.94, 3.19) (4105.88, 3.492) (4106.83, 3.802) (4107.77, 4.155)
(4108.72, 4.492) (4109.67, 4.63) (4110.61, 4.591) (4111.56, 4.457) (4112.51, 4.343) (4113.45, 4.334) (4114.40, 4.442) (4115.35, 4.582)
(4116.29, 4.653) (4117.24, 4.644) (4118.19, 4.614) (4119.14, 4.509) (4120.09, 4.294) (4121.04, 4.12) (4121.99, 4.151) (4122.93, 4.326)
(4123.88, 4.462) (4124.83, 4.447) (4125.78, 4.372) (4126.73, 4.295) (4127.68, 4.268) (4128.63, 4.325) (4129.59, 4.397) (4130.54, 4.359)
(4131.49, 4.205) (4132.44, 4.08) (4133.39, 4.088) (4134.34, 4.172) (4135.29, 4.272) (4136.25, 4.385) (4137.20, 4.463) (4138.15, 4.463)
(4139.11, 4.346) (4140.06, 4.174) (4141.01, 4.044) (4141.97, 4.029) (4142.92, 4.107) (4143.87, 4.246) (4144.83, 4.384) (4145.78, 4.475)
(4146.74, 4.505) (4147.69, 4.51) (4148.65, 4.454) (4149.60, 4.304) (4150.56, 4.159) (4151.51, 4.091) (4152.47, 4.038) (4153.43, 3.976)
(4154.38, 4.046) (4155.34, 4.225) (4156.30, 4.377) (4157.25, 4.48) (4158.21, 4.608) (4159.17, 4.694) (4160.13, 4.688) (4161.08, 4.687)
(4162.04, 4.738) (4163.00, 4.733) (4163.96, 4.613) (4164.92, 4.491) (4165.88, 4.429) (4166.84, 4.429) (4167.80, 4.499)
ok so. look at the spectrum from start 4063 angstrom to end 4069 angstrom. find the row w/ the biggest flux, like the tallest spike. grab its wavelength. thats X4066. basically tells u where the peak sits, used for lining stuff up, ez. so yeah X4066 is 4066.37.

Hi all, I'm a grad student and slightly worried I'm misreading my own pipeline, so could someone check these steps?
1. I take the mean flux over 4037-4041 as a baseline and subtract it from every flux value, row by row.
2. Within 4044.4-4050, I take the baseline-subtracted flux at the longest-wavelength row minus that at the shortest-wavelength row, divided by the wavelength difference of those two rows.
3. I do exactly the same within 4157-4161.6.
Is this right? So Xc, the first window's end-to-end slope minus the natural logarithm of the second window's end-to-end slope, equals 3.02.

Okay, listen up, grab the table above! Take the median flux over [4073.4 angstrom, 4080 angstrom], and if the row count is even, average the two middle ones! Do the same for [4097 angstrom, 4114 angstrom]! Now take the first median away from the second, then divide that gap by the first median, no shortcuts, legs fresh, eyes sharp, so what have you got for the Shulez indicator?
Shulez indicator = -0.157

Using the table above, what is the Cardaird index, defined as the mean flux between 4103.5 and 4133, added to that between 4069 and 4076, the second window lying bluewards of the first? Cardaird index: 8.64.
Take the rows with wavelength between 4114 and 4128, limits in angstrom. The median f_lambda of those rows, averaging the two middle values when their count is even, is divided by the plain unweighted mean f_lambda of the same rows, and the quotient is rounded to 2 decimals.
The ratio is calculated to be 1.01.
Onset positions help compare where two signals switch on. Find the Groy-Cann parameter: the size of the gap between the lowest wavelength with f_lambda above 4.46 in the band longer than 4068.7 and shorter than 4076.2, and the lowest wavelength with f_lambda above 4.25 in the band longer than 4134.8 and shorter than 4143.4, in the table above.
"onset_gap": 66.1 angstrom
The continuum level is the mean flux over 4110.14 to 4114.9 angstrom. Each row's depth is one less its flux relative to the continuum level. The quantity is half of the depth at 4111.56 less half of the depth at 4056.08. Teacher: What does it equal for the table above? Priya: 0.018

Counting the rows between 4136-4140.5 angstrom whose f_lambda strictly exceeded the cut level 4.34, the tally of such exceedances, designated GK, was 4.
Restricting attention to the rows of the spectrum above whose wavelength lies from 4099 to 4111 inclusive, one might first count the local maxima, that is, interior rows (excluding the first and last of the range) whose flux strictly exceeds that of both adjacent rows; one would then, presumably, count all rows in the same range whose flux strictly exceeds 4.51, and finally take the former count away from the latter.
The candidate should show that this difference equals 1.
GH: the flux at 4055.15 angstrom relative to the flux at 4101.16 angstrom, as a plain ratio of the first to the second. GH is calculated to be 1.53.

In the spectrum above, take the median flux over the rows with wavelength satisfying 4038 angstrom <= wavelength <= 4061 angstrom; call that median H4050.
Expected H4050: 4.47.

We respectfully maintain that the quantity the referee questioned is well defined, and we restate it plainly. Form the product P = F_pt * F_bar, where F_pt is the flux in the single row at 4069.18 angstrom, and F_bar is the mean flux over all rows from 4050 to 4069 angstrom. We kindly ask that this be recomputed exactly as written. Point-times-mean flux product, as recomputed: 20.6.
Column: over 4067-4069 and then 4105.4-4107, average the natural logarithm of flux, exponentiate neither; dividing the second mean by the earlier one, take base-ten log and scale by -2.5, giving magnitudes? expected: 0.18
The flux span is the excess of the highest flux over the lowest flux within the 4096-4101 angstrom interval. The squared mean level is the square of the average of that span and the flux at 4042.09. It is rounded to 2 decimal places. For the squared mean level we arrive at 6.78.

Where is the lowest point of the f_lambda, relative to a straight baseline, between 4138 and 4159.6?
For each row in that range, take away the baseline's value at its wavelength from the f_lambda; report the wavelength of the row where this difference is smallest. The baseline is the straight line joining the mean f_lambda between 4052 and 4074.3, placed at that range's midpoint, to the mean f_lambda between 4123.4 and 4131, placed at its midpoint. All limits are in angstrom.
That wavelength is 4153.43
